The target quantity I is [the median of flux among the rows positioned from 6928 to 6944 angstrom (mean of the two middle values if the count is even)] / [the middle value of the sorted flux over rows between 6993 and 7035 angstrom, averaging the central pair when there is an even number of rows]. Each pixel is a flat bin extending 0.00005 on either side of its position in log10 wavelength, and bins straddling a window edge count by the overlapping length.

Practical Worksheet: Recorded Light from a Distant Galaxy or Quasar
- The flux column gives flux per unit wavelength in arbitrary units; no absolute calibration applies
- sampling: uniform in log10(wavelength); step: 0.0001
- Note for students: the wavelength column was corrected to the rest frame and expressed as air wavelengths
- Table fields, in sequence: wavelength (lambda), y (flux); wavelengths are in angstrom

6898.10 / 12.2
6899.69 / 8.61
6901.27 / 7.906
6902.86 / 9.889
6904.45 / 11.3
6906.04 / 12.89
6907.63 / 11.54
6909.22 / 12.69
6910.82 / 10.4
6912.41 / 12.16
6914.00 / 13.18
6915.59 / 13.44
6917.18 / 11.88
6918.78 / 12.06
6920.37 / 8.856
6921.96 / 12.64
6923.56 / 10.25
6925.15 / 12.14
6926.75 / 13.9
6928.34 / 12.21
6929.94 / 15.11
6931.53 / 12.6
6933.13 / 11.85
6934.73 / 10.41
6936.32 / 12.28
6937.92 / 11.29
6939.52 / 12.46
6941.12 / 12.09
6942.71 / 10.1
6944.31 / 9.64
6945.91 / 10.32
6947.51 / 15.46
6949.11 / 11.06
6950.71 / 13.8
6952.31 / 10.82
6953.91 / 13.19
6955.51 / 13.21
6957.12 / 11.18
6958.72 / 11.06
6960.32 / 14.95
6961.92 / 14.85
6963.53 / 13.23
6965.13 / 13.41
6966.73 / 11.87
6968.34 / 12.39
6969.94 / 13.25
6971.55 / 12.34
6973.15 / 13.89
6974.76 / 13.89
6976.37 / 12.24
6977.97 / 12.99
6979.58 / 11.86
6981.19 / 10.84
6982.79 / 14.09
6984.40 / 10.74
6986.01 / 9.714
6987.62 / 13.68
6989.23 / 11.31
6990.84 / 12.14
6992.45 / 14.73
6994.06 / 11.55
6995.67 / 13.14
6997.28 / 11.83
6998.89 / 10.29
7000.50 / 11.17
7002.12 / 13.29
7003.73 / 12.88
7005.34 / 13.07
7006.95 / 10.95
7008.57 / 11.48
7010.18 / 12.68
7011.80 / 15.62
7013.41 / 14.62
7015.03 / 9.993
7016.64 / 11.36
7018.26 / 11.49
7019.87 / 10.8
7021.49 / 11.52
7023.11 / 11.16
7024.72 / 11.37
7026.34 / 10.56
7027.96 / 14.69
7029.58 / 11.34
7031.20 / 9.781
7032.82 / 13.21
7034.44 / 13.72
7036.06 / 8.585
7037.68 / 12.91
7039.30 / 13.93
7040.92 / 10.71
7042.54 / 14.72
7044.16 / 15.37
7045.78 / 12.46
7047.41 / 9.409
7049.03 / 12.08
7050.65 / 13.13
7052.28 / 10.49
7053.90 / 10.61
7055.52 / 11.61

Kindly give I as 1.06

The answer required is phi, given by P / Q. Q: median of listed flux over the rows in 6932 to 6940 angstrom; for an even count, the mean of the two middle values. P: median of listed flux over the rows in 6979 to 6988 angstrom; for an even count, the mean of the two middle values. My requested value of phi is 0.96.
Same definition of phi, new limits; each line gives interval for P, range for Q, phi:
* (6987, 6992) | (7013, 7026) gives 1.07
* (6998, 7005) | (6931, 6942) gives 0.99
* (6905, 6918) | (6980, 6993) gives 1.06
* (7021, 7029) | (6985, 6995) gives 0.96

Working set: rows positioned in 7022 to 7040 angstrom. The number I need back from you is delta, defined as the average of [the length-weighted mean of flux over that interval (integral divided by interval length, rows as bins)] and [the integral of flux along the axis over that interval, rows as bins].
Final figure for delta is 113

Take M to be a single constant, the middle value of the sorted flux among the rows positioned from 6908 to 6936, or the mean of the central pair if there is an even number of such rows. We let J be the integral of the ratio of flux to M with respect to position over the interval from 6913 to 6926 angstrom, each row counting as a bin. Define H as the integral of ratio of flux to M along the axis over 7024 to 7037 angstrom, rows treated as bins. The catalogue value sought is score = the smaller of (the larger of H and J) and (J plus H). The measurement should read 12.6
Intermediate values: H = 12.47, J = 12.6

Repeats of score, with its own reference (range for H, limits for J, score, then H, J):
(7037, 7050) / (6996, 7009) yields 13.6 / 13.59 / 12.8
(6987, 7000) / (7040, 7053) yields 13.2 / 13.14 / 13.2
